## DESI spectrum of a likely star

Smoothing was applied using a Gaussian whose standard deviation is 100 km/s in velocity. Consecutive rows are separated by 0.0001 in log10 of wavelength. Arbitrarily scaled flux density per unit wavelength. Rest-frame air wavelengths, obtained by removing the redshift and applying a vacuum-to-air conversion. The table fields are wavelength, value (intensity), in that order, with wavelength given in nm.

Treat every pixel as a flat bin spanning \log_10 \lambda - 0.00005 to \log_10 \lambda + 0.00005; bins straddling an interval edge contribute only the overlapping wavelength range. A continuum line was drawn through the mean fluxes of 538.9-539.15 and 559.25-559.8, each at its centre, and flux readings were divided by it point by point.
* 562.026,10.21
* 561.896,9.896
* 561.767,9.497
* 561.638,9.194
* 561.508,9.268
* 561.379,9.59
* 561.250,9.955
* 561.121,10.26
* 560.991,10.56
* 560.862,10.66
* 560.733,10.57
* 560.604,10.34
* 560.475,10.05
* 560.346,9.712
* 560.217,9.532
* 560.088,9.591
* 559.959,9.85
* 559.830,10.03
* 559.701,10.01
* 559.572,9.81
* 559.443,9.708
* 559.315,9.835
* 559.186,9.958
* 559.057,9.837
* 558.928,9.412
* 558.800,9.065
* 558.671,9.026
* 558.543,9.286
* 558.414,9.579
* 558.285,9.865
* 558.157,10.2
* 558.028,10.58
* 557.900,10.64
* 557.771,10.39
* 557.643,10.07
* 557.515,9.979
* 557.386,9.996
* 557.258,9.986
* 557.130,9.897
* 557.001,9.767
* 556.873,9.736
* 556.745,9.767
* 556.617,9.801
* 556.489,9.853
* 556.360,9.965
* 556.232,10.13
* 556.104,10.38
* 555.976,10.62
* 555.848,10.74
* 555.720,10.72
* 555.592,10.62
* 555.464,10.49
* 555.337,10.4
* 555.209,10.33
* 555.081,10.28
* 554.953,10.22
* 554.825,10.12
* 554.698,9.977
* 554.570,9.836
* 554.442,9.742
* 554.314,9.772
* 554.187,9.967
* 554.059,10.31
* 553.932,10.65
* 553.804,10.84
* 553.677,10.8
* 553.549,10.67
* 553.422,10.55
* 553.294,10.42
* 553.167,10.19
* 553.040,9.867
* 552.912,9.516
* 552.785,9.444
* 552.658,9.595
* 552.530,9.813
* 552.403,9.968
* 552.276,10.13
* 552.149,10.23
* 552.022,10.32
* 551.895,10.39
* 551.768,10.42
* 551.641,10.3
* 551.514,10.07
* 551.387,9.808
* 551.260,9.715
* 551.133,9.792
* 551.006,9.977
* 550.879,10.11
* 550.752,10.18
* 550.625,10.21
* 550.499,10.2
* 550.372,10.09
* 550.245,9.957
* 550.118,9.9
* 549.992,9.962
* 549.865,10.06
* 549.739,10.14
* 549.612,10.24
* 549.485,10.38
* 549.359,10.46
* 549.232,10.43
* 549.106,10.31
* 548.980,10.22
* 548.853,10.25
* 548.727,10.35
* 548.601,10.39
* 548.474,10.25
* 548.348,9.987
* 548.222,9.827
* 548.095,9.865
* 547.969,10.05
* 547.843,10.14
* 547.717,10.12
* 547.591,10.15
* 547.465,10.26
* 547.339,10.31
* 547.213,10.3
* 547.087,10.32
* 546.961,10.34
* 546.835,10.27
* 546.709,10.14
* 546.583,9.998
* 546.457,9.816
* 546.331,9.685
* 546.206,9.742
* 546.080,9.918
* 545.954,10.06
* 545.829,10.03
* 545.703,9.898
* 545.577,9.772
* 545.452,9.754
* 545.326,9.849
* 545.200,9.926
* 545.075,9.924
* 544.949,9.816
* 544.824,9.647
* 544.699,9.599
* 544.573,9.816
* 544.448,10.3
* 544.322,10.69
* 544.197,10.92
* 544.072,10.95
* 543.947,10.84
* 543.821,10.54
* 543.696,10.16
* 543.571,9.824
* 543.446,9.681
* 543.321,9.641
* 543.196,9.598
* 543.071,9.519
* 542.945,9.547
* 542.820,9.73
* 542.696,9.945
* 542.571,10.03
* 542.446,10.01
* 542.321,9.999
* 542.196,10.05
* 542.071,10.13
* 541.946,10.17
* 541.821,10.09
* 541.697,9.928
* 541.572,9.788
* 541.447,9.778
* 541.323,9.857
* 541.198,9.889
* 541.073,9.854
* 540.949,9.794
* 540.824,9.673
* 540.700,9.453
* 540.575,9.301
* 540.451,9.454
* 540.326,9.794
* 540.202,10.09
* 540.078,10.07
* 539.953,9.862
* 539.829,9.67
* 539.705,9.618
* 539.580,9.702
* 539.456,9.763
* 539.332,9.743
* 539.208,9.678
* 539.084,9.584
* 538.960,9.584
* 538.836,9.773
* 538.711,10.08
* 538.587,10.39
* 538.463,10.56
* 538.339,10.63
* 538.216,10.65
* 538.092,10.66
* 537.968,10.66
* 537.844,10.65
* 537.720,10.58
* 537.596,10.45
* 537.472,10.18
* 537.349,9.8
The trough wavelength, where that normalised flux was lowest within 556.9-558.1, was 557.001 nm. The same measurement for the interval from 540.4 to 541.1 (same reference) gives 540.575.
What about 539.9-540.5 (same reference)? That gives 540.451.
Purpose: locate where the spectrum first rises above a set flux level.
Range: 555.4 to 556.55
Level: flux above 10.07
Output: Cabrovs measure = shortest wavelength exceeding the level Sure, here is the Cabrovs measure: 555.464 nm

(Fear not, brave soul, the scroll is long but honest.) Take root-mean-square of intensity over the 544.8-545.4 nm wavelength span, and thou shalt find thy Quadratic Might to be 9.83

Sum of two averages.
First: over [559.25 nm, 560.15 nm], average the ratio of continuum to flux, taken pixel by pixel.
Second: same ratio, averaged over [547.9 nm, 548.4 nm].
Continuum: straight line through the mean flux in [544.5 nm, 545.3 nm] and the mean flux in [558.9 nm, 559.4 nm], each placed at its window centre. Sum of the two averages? 1.98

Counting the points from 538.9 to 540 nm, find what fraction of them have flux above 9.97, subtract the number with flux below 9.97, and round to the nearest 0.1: -9.0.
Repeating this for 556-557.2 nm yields -6.8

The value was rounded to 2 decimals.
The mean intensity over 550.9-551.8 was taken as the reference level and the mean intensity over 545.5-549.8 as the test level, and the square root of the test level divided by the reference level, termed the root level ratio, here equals 1.01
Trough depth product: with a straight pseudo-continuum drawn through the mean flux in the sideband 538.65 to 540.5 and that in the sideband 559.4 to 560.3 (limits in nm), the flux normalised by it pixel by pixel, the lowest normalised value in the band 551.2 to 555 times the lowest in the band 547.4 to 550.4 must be 0.97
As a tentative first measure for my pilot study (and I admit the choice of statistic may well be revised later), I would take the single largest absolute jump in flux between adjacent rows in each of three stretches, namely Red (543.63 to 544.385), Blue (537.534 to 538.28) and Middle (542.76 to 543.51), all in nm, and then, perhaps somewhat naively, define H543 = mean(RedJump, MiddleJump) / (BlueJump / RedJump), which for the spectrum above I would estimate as 0.82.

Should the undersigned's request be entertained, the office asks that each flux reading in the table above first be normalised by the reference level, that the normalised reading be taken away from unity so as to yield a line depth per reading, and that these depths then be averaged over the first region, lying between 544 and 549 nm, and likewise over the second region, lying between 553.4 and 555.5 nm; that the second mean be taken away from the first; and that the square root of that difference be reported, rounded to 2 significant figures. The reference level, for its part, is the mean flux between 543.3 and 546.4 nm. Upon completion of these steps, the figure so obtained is 0.14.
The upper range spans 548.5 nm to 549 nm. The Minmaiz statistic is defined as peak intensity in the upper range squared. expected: 108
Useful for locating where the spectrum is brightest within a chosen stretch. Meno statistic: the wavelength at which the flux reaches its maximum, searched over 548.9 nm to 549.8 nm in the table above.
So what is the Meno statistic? 549.359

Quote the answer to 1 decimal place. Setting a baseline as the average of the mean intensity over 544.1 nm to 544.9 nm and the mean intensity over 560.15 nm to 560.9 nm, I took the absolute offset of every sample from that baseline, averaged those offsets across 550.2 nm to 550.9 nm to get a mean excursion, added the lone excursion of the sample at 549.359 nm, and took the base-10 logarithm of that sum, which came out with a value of -0.4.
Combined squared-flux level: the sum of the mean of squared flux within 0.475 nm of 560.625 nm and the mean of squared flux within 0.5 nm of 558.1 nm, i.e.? 206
